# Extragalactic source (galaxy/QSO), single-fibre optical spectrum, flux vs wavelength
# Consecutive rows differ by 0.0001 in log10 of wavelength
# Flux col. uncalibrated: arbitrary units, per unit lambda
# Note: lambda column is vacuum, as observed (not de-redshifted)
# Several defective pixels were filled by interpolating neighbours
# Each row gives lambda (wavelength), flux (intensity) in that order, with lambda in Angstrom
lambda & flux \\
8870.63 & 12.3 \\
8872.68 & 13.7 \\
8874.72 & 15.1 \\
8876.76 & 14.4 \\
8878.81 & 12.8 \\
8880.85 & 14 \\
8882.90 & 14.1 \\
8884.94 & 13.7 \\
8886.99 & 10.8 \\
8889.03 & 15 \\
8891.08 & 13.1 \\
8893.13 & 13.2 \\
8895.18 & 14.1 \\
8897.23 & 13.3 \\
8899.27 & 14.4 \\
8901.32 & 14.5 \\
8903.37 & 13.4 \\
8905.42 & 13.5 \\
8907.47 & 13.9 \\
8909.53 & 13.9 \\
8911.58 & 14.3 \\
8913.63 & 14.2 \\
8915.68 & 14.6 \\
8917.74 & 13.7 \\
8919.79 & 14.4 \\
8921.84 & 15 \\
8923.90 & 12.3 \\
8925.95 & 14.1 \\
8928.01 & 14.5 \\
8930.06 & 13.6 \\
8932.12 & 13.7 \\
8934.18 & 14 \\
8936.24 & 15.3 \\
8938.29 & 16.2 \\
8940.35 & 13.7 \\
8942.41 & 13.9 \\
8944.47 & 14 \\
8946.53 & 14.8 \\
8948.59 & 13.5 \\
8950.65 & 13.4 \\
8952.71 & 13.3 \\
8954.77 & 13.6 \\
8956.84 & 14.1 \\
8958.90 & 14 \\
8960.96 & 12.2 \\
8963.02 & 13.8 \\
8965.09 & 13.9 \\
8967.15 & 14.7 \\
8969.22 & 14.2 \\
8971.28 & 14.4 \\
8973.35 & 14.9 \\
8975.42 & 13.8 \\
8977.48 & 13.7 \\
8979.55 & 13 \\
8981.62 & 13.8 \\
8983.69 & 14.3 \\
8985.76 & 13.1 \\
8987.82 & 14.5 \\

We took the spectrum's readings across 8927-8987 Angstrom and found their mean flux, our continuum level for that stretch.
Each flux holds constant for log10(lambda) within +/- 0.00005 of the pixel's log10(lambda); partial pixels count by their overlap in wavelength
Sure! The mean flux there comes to 14.0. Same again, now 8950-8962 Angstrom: 13.4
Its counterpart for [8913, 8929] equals 14.1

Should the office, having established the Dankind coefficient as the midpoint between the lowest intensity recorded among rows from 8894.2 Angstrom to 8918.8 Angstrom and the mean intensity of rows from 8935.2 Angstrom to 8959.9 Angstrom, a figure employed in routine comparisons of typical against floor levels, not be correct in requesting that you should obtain 13.7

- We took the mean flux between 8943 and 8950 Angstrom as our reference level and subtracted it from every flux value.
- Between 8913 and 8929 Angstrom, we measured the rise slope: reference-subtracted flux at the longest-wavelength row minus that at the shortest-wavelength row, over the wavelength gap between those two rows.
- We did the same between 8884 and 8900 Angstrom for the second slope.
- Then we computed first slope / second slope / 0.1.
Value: 4.3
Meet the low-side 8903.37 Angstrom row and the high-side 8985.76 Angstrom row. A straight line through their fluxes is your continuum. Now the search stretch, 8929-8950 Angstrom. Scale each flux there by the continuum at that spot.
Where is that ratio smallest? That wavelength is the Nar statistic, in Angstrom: 8948.59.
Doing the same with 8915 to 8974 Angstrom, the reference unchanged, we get 8923.90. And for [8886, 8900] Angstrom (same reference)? 8886.99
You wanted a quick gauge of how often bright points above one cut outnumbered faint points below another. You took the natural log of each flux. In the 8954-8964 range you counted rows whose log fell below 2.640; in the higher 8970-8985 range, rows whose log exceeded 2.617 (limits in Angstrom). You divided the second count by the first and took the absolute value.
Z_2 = 1.5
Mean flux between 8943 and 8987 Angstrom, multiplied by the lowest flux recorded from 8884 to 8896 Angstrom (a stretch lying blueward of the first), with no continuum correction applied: 149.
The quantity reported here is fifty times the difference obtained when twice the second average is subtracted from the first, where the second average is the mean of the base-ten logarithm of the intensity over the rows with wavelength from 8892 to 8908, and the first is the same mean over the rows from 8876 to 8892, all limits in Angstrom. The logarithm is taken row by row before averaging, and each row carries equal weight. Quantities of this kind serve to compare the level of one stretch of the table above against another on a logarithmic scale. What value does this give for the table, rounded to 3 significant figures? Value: -57.5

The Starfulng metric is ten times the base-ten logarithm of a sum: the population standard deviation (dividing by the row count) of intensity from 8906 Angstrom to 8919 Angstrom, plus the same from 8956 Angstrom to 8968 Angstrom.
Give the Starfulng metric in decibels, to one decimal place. 0.3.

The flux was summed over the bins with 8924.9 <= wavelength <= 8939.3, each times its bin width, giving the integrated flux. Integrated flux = 209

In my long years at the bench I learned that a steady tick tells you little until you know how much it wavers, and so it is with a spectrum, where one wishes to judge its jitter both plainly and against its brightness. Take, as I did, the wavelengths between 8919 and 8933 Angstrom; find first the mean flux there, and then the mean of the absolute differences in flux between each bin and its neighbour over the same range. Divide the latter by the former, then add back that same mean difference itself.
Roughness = 1.2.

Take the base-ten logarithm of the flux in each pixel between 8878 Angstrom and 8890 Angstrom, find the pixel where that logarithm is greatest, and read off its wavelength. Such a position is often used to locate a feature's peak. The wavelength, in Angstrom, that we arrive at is 8889.03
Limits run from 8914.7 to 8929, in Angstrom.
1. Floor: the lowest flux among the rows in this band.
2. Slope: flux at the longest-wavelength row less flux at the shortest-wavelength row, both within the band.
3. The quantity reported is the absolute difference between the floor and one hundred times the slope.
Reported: 22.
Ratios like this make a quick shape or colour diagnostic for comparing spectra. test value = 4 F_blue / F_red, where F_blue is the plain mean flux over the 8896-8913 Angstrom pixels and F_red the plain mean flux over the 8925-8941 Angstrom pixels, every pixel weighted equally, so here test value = 3.86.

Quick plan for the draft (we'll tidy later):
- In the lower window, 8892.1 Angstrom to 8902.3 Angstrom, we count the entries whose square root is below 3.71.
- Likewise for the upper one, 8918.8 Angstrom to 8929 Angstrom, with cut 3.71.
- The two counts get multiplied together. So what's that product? 2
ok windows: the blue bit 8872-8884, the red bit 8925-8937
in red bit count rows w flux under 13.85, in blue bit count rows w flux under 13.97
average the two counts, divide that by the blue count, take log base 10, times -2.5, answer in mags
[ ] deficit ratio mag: 0.0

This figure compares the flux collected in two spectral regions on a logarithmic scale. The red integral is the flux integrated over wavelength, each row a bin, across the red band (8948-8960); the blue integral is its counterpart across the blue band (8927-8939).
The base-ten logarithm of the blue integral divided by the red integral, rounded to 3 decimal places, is 0.027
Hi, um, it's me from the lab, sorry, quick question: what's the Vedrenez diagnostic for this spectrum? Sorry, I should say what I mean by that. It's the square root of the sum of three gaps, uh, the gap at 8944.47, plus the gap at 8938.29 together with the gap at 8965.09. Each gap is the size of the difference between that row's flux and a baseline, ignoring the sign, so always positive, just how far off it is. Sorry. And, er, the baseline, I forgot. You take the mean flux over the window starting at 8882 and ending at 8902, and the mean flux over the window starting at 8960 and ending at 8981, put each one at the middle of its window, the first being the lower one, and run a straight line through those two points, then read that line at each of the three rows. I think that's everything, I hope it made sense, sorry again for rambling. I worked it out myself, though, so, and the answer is 1.65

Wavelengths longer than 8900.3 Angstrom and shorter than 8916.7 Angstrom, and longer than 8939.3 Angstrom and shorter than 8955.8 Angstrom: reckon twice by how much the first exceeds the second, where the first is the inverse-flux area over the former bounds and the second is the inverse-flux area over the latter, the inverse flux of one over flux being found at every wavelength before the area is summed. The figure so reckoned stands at -0.06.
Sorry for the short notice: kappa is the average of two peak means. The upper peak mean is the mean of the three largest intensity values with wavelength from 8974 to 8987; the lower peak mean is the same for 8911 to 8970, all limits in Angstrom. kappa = 14.7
